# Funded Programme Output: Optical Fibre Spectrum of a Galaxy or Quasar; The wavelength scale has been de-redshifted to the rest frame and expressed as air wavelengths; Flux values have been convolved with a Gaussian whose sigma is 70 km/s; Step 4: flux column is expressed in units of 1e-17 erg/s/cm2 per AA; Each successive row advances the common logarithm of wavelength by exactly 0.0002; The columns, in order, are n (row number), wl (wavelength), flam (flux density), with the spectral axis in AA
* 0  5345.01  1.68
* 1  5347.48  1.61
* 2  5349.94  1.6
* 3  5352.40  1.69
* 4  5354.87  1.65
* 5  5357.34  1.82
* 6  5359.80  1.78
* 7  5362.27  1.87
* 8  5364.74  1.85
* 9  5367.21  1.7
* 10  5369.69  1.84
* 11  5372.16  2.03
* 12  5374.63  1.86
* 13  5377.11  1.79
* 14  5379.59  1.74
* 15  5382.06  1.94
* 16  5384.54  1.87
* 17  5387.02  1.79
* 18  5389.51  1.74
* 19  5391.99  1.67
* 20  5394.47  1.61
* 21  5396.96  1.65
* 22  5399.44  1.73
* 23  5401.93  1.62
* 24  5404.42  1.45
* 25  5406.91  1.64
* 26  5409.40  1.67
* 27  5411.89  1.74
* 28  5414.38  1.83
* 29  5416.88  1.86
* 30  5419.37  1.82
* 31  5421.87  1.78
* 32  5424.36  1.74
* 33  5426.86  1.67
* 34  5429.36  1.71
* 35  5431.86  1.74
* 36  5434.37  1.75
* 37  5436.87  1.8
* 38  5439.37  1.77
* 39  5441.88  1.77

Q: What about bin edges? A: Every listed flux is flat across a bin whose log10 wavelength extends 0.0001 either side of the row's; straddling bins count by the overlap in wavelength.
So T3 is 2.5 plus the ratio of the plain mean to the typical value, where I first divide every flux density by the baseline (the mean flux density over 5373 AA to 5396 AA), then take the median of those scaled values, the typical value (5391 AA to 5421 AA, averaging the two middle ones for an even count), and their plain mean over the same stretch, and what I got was 3.51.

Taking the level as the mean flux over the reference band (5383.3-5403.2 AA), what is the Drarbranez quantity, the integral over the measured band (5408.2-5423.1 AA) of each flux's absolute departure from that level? 1.3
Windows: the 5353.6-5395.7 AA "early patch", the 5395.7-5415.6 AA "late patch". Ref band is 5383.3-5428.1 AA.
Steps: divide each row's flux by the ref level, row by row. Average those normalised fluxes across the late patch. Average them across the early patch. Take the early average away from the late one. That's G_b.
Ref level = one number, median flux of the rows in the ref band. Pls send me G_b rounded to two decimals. -0.08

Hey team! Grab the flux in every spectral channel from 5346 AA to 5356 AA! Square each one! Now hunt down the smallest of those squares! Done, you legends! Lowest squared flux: 2.6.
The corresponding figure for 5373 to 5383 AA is 3.0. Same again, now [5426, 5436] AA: 2.8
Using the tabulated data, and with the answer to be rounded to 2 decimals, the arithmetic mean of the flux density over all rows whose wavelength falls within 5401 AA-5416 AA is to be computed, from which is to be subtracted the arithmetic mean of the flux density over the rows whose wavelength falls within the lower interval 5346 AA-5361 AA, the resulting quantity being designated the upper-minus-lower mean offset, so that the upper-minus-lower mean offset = -0.03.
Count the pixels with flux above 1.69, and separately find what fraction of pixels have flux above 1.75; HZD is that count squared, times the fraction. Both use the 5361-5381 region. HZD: 48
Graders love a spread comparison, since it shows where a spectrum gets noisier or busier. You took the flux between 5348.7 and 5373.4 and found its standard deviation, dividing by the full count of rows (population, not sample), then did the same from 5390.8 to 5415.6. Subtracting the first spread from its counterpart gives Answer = -0.03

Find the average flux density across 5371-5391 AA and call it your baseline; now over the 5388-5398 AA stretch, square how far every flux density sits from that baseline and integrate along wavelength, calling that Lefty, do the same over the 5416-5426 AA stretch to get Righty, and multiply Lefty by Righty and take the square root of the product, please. 0.12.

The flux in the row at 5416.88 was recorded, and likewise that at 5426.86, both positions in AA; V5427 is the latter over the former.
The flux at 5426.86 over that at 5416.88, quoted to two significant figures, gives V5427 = 0.90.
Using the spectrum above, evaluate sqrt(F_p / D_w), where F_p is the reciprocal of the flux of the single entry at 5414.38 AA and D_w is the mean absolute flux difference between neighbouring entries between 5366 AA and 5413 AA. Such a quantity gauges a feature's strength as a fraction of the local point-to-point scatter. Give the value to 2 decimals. 2.31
